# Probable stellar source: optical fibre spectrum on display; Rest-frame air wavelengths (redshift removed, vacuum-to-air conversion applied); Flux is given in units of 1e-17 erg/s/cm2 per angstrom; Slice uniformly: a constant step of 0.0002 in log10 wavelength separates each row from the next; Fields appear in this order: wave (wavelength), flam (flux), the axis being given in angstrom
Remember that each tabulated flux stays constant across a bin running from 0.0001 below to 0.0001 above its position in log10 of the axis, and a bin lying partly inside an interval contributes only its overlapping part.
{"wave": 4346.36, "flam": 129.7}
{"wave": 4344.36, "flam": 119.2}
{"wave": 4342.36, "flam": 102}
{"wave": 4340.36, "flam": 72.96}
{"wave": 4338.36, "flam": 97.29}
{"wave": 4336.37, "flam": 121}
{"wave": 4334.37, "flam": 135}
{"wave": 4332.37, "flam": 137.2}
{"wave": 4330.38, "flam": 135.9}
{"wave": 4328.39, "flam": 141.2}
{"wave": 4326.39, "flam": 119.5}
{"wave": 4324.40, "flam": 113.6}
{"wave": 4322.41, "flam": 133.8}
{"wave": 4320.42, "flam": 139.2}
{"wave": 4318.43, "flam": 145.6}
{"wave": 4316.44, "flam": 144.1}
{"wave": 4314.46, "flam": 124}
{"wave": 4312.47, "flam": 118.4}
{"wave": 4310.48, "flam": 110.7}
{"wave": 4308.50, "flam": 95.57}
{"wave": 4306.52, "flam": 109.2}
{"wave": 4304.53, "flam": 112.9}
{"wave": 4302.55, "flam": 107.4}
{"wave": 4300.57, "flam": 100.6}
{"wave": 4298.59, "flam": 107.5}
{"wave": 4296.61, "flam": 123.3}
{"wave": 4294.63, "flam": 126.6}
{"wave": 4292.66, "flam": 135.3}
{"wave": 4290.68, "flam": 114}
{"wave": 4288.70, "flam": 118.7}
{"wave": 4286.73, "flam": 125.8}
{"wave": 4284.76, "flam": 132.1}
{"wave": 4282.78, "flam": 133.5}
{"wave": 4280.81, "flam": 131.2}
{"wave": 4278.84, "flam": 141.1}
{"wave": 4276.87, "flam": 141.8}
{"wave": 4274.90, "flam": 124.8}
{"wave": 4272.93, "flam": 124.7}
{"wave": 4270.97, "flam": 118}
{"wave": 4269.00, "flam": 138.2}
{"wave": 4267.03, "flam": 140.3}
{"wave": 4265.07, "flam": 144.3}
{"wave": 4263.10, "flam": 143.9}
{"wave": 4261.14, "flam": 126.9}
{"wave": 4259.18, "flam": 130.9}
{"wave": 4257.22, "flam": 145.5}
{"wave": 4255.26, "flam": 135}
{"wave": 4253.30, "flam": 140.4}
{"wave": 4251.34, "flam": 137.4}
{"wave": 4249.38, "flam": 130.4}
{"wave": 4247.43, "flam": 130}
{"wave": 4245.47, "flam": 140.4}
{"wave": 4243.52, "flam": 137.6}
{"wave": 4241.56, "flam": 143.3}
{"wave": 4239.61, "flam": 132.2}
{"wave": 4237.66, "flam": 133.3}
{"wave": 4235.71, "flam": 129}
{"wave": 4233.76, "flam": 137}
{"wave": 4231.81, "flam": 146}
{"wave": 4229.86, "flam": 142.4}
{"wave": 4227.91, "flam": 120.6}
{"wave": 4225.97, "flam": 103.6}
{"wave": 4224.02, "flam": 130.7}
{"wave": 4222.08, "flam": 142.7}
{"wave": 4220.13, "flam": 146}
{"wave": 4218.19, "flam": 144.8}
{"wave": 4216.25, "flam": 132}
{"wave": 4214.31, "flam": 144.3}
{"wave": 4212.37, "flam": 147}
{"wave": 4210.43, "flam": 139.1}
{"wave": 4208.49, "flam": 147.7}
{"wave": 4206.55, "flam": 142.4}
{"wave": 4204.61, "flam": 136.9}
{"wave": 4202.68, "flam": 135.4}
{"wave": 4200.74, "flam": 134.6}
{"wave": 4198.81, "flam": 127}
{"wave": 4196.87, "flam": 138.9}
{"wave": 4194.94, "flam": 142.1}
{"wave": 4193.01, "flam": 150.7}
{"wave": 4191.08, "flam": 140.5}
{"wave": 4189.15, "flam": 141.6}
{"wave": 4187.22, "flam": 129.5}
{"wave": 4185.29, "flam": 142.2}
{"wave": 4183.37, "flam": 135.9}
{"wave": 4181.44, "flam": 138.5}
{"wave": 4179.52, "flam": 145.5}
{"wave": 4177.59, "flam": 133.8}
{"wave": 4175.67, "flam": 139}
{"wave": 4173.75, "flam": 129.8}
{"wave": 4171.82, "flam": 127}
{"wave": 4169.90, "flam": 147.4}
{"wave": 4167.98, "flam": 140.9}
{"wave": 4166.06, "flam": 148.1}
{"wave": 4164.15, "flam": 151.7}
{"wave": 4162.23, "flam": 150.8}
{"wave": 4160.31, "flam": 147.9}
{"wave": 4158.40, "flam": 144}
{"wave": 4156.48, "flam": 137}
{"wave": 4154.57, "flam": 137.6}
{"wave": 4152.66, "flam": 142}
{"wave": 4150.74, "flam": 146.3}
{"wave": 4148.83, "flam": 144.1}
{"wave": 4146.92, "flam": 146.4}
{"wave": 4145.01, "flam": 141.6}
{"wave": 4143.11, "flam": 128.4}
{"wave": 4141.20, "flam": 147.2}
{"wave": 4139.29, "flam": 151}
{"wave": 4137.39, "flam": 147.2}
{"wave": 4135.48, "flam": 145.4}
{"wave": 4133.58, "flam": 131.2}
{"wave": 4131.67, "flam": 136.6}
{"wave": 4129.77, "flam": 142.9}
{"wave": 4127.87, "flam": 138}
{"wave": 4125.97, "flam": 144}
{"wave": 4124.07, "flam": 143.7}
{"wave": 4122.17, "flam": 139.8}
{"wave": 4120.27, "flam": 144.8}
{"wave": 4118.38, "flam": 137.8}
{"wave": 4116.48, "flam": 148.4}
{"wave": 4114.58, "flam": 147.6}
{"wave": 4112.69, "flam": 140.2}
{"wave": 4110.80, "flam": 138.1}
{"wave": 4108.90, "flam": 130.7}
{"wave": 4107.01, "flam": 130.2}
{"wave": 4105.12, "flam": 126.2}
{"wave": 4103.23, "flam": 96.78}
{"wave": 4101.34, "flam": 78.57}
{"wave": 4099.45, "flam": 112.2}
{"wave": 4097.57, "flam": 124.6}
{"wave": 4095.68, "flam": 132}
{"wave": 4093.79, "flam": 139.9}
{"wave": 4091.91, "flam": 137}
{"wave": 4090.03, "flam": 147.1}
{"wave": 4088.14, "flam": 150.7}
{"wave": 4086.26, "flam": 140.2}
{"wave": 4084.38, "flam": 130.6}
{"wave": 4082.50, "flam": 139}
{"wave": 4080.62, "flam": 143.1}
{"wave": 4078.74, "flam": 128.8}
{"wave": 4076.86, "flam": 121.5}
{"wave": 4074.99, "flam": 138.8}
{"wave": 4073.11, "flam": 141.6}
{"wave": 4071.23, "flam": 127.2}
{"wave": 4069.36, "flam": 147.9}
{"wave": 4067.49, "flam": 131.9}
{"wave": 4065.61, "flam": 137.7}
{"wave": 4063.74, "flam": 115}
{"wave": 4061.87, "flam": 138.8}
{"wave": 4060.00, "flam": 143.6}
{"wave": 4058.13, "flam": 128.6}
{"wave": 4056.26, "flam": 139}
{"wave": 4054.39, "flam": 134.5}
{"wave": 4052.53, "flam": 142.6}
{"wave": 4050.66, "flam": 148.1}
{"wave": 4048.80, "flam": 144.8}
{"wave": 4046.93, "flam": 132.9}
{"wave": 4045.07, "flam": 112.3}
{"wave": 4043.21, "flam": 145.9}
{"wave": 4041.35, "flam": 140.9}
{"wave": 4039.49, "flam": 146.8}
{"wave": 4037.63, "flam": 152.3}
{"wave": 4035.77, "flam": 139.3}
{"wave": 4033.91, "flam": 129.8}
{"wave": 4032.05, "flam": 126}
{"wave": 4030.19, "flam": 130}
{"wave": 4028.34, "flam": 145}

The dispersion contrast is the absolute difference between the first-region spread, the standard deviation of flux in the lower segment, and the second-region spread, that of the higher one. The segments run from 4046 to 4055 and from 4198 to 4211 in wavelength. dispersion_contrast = 0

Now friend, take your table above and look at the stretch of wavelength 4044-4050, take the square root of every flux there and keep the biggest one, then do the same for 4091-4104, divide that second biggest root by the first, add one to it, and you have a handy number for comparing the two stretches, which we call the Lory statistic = 1.98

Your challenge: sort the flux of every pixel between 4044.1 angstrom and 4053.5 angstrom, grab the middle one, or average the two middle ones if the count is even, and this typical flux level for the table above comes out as 143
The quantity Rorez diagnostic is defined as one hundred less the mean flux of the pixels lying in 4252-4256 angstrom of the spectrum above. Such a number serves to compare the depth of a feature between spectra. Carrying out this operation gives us -38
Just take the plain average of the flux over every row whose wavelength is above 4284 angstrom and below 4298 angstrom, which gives 125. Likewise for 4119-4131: 142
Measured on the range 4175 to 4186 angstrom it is 139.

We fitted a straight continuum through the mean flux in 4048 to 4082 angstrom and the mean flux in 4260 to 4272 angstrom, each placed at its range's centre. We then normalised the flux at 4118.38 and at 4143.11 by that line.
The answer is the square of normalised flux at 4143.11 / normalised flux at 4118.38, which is 0.87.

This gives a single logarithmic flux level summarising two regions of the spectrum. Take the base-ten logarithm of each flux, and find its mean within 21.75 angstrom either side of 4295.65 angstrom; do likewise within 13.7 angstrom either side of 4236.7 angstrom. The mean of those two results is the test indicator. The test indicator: 2.10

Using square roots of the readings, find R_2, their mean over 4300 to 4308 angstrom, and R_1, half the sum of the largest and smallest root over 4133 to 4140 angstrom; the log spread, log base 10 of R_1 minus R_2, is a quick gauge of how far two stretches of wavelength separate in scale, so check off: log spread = 0.18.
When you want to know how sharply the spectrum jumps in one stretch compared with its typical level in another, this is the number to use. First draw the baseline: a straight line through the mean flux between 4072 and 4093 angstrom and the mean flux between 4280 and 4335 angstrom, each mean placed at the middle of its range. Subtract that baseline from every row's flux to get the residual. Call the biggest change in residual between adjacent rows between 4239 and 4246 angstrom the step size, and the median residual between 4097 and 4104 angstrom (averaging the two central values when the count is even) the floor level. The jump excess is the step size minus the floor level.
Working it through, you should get 44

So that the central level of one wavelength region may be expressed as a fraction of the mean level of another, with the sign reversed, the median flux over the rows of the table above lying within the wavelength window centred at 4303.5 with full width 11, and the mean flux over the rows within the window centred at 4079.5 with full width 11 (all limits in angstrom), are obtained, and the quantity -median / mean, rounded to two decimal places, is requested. -0.80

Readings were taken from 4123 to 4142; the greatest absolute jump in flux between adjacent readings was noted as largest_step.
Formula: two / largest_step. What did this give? 0.14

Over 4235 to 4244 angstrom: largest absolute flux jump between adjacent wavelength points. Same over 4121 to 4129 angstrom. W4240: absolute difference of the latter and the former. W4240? 5.1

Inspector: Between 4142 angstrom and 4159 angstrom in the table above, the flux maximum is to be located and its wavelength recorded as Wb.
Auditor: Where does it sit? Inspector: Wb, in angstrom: 4146.92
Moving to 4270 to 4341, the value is 4318.43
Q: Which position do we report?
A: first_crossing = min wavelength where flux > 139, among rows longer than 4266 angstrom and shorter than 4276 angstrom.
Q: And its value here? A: 4267.03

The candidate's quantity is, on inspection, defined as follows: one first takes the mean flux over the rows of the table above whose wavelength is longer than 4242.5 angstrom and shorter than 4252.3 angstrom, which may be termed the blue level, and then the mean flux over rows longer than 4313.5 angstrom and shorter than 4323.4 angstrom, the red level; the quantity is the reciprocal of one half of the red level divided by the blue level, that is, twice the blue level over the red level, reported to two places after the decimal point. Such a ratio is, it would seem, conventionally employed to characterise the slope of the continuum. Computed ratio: 1.97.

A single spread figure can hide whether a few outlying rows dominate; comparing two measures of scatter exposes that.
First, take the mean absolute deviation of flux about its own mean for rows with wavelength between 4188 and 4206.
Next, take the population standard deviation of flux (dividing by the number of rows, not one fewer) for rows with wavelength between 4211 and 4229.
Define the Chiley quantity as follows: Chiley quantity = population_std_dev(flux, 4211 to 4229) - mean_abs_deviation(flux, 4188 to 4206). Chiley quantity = 9.3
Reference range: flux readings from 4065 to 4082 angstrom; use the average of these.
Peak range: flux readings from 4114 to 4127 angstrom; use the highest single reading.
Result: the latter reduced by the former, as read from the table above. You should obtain 13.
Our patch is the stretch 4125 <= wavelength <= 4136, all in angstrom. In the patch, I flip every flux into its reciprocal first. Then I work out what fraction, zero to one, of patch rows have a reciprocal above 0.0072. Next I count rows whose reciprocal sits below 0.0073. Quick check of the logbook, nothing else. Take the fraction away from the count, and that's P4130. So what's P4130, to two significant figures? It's 3.5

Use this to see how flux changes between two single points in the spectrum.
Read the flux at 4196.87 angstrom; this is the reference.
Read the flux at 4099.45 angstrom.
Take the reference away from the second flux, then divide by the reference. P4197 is -0.19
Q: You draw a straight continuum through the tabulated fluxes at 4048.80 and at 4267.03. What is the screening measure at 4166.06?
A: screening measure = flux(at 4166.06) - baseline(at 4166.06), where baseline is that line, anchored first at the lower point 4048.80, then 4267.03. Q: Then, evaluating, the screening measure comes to 6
